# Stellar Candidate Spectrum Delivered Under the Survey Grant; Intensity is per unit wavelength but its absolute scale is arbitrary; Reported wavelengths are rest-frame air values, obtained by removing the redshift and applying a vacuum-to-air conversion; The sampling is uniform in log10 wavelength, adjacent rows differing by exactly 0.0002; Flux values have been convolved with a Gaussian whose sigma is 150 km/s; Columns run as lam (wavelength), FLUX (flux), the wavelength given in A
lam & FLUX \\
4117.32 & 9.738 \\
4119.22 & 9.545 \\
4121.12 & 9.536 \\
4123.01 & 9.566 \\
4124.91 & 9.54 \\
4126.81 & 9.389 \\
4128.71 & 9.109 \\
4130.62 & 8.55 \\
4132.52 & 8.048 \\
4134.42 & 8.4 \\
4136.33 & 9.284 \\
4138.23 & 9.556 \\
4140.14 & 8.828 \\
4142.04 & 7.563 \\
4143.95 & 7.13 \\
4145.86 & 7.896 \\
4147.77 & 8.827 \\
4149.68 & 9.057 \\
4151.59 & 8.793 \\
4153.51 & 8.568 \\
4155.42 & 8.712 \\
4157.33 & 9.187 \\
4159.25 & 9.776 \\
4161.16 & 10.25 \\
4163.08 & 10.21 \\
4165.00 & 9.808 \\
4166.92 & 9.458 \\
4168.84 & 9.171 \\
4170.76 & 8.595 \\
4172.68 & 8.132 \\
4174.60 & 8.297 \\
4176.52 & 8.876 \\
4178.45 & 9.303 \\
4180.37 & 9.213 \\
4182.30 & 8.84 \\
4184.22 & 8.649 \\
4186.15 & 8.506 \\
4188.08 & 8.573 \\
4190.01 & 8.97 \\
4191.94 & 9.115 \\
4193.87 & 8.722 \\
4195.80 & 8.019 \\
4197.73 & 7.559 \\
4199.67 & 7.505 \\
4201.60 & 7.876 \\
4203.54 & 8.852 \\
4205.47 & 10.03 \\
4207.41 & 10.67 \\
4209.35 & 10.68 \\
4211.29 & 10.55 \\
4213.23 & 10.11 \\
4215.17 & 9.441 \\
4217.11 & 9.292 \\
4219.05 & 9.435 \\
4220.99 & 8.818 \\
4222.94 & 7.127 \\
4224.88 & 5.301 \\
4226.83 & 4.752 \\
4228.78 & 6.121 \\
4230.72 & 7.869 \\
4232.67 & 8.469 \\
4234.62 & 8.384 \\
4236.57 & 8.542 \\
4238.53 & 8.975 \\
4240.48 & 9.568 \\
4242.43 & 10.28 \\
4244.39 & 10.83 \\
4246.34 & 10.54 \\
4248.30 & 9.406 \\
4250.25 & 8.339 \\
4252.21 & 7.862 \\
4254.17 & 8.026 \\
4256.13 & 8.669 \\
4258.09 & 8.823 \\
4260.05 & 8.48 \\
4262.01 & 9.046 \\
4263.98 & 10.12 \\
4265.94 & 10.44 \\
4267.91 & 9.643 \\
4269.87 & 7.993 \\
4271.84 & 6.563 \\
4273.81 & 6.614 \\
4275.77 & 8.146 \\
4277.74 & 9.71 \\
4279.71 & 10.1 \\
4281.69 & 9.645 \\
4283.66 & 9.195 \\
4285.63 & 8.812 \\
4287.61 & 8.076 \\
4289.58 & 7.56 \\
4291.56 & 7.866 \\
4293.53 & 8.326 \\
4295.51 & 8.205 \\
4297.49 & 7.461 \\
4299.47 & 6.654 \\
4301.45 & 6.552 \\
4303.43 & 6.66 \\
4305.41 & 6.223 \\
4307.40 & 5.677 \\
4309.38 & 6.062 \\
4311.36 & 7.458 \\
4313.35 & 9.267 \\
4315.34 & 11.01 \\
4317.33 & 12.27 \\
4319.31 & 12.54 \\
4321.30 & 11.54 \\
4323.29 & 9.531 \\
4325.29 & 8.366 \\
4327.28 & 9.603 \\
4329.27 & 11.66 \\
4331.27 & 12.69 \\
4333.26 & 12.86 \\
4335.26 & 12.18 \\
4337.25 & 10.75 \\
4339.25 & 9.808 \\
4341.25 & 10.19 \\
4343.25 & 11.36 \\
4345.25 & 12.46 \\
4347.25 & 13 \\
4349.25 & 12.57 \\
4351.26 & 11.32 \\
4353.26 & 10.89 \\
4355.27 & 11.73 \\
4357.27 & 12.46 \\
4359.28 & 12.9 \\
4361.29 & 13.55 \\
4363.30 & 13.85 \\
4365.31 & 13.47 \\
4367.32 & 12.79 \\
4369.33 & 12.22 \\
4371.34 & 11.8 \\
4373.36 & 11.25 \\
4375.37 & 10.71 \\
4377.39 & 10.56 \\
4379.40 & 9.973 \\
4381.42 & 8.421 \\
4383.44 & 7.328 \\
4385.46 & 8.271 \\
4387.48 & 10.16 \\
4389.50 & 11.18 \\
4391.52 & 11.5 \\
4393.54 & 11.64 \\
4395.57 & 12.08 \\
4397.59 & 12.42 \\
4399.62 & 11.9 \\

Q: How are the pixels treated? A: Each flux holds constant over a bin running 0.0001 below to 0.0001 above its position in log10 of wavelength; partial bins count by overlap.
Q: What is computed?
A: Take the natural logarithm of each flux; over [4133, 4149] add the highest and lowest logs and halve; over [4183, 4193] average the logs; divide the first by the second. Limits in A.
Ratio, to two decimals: 0.97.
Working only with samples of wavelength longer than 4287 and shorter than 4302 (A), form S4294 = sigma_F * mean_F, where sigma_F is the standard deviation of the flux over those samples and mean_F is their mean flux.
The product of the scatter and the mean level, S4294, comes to 5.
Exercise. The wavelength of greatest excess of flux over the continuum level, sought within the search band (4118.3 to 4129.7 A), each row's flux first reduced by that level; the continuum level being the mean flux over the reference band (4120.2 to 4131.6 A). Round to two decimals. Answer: 4123.01 A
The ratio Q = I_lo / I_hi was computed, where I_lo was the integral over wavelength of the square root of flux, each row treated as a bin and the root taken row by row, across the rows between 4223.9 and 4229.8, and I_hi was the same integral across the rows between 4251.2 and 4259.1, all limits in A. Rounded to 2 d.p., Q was 0.60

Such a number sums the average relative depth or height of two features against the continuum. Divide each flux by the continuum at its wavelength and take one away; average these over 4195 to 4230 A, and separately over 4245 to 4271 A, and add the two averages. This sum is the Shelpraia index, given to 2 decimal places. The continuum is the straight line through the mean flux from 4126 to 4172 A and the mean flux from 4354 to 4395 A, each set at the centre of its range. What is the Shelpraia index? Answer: -0.22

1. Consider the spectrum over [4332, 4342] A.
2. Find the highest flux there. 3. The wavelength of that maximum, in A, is 4333.26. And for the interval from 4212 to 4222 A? 4213.23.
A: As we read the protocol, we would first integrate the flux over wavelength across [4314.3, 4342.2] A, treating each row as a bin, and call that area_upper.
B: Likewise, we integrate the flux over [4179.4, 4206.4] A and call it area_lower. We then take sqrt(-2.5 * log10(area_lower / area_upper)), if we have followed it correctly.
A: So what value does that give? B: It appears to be 0.56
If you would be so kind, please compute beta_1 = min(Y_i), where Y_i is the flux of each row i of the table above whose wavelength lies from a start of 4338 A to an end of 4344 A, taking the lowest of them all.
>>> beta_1 9.808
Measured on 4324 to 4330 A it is 8.366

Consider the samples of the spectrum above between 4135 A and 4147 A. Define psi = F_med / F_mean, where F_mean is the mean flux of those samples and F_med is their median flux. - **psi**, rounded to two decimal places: 1.00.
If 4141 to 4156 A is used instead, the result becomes 1.04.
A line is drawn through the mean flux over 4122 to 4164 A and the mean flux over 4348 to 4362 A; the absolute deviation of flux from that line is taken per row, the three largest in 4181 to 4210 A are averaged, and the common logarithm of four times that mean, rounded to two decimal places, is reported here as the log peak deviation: 0.93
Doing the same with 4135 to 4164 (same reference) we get 0.75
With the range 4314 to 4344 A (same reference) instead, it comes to 1.01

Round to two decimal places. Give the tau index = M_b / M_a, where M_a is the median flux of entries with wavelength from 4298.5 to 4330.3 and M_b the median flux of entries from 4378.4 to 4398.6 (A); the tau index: 1.21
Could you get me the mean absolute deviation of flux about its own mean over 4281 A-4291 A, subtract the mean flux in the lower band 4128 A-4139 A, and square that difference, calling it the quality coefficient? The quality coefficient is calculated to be 66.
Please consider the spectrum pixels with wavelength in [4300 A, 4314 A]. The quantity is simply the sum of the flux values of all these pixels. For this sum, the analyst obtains 48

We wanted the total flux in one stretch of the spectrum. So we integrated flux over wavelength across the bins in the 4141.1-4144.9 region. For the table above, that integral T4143 28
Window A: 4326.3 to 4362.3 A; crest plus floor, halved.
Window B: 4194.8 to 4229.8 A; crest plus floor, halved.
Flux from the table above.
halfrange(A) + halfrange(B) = 19.3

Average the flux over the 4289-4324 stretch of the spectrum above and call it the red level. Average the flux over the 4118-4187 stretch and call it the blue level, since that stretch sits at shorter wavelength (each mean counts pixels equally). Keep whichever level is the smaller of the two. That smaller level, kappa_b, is 8.4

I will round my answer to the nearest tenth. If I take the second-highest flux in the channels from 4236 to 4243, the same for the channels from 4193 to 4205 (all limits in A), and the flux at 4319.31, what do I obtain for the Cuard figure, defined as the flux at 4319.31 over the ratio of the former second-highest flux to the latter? 11.4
